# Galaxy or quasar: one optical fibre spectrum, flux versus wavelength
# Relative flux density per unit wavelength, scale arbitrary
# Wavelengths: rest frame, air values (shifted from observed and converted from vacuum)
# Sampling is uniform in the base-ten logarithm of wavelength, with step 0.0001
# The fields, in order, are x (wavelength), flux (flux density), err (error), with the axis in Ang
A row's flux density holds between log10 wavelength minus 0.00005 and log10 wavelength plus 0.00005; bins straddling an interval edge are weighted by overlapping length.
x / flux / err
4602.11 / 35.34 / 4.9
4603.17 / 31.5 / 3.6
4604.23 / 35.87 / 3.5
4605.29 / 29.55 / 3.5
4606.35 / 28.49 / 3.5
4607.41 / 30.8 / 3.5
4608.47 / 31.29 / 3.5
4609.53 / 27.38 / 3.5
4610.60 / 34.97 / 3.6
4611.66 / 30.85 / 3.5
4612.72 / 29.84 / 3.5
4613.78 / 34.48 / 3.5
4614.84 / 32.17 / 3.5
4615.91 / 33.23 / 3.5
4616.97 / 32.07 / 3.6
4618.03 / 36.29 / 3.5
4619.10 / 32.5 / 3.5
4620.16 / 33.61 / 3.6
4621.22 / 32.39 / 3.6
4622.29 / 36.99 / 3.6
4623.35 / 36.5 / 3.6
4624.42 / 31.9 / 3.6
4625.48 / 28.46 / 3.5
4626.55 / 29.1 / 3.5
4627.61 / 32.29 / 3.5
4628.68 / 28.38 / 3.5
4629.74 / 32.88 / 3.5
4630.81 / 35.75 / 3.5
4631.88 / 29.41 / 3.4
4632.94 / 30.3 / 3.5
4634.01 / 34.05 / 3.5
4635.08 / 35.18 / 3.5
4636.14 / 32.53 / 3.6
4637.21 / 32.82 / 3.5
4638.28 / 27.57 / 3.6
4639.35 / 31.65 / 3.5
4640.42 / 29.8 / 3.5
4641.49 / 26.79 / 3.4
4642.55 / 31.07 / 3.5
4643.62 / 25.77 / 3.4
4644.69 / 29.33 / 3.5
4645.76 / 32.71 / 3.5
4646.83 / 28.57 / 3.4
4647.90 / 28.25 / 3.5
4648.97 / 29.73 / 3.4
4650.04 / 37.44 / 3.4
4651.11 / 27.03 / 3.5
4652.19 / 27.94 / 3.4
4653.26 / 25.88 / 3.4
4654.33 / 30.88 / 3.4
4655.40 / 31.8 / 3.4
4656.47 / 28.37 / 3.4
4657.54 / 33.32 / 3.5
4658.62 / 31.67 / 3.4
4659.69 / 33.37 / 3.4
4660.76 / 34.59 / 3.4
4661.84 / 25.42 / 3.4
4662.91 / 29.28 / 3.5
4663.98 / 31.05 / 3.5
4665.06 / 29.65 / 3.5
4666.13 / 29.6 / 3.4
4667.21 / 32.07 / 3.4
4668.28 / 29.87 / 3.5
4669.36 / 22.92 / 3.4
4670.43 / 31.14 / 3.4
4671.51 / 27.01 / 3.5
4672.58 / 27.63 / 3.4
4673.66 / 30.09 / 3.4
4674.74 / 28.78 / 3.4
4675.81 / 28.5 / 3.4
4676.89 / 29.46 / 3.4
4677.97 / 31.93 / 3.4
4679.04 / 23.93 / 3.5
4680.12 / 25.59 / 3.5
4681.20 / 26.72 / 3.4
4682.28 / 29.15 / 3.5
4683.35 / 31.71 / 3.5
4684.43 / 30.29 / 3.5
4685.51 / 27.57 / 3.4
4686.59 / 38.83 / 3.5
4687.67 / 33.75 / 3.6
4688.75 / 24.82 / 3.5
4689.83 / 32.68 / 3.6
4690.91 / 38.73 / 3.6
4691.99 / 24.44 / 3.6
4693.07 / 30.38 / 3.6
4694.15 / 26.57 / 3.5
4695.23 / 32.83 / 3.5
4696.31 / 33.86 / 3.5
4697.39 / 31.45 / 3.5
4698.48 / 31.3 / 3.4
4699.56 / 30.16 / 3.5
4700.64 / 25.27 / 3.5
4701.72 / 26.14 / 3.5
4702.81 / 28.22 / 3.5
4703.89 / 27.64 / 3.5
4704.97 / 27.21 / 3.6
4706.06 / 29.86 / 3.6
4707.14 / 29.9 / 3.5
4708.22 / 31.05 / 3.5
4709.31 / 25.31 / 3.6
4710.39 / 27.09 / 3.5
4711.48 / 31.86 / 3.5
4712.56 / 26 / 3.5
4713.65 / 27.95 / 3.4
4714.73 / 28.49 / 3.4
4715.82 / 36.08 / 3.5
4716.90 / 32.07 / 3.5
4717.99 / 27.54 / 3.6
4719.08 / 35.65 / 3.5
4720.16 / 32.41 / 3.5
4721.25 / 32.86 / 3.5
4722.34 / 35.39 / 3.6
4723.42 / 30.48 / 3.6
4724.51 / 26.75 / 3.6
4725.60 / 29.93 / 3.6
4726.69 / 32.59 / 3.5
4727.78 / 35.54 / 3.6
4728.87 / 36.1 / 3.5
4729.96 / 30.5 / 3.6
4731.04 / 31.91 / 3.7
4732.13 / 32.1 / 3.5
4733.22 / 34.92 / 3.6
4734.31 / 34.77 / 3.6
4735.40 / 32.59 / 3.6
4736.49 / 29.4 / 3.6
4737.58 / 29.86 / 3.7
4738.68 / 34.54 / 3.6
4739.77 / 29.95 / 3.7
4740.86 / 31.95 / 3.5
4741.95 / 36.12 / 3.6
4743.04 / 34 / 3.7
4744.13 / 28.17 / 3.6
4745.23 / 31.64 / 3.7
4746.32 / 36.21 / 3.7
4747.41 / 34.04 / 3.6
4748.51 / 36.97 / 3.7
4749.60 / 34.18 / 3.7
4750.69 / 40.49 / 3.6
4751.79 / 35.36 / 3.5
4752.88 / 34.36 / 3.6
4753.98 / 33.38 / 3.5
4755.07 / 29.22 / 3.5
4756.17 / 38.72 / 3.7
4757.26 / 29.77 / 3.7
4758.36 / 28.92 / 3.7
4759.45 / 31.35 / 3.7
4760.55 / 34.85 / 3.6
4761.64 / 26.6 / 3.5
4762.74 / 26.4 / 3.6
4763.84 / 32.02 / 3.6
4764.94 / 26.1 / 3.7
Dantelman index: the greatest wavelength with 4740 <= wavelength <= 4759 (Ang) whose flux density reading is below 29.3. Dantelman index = 4758.36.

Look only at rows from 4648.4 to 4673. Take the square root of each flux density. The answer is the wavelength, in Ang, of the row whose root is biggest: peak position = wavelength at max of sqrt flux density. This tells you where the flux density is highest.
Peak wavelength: 4650.04 Ang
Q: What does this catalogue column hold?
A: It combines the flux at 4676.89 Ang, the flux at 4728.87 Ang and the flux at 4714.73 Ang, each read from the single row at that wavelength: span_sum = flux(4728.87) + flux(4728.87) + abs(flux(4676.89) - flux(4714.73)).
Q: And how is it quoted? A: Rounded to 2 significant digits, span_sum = 73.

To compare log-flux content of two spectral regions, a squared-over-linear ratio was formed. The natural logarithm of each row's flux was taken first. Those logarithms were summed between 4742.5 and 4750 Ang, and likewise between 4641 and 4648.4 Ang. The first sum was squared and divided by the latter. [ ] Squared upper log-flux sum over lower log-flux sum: 25.7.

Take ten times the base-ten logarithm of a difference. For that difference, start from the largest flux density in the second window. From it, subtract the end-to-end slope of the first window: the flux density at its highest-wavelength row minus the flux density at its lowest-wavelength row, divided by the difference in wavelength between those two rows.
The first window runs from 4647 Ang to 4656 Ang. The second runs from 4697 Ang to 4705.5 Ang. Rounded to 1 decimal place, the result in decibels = 14.9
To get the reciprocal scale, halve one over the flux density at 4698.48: 0.0160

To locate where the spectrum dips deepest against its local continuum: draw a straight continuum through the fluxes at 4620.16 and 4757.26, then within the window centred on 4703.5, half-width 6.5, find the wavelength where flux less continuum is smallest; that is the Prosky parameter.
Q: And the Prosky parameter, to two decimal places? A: 4700.64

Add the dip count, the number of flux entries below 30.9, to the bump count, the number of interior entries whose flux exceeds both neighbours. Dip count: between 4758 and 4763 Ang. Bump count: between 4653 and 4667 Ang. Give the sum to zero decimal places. 7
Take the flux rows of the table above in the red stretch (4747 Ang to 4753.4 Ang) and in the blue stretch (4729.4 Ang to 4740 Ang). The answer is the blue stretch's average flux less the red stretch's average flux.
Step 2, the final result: -3.8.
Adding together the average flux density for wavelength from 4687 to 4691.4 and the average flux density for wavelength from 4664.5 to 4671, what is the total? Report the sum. 62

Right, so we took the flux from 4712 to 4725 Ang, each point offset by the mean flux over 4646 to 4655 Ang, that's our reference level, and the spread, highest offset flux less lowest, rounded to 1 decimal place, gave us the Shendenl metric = 10.1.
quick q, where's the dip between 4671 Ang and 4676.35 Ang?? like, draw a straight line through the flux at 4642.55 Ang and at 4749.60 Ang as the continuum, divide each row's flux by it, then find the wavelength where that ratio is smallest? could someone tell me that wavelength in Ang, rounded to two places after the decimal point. 4671.51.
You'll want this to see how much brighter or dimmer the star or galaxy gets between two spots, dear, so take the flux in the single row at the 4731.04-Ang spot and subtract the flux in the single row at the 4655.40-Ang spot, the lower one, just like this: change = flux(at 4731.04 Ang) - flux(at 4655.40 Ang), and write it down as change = 0.1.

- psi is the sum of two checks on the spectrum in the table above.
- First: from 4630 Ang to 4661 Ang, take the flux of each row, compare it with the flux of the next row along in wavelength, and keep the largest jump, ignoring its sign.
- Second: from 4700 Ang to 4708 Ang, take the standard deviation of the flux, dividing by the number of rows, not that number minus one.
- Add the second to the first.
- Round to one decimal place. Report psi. 12.0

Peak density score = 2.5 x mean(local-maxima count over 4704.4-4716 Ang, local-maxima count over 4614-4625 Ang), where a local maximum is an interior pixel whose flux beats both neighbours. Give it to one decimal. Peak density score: 7.5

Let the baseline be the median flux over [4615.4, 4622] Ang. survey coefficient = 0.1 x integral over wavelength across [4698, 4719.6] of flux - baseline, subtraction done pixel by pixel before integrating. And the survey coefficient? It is -7.9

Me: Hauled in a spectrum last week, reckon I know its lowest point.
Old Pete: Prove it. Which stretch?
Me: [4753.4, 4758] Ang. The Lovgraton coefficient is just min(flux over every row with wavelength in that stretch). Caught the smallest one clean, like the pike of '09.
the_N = 29.22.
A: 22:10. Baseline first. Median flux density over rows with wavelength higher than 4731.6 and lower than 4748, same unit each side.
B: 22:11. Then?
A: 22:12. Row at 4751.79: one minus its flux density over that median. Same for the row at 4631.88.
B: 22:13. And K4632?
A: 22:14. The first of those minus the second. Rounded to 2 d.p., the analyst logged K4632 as -0.18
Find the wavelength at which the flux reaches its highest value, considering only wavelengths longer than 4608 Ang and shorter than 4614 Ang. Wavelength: 4610.60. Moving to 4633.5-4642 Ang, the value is 4635.08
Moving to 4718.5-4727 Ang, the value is 4719.08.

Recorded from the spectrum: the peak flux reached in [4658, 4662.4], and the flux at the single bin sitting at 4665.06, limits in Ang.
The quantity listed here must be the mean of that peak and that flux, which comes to 32.1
